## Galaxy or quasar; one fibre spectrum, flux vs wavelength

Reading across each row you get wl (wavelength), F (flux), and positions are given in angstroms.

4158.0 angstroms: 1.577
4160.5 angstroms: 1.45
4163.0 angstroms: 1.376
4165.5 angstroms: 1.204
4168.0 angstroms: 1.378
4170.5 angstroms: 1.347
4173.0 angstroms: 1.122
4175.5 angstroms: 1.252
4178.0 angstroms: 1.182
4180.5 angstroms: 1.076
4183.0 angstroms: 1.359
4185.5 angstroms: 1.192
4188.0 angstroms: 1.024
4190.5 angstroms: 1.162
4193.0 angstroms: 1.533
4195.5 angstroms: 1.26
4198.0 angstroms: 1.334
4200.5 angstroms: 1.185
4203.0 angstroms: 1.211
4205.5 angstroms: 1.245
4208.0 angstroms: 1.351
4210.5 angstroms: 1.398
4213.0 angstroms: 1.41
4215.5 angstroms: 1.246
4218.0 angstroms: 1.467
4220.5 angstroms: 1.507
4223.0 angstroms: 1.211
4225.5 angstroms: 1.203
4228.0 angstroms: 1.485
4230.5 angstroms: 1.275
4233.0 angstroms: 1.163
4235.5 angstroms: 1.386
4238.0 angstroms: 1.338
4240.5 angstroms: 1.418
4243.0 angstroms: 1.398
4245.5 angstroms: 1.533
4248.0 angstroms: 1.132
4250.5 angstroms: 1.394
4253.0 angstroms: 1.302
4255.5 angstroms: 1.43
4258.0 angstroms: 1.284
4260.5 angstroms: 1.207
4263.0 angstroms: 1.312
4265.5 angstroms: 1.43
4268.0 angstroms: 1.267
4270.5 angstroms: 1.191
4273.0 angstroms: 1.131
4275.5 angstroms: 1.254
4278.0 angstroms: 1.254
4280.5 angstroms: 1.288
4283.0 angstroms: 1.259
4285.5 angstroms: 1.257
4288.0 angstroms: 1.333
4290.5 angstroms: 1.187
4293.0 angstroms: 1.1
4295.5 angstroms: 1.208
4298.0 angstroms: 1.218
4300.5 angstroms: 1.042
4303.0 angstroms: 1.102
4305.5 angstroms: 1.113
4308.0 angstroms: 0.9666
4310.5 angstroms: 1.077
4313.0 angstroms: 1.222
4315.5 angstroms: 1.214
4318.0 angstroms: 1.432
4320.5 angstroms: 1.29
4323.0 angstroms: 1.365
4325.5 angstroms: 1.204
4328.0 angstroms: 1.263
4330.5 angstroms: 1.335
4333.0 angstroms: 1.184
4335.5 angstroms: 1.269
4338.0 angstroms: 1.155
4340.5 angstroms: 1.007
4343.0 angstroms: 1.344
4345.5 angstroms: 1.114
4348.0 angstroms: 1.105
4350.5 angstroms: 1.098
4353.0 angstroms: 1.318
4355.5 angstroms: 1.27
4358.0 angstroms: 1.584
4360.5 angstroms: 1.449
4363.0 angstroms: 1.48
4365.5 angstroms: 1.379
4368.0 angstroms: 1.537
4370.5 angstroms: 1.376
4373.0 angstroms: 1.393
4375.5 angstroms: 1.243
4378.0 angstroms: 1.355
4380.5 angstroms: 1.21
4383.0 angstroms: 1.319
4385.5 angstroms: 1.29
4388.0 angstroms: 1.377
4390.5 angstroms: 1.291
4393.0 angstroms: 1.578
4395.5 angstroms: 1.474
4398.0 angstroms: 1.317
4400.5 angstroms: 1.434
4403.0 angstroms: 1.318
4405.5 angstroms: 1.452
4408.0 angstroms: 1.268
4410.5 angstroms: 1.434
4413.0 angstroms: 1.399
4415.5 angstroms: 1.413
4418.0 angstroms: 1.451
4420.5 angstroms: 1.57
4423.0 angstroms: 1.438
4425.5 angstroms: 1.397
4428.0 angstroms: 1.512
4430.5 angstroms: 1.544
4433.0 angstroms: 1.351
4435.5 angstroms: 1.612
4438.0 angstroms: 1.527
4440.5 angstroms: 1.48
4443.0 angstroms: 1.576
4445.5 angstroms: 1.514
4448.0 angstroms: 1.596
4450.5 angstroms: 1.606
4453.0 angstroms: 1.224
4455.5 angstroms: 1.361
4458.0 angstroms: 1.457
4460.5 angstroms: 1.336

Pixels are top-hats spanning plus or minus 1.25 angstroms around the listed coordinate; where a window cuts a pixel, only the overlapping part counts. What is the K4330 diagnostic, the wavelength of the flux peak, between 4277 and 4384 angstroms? 4358.0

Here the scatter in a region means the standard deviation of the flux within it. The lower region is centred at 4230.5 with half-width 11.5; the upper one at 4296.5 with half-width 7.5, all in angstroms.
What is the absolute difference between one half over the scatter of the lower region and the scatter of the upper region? 4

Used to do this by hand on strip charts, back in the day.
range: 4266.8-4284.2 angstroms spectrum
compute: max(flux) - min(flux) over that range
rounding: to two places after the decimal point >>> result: 0.16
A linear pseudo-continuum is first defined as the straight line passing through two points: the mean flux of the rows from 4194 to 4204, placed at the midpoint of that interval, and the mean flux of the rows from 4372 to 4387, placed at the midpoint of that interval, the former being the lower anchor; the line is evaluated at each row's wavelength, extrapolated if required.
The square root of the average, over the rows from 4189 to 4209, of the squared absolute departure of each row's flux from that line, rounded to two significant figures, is 0.12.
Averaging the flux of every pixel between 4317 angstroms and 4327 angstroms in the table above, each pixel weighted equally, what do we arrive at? 1.32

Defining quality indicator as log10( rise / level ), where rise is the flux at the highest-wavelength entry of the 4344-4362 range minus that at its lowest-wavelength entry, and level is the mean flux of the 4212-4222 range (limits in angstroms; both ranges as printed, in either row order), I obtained -0.62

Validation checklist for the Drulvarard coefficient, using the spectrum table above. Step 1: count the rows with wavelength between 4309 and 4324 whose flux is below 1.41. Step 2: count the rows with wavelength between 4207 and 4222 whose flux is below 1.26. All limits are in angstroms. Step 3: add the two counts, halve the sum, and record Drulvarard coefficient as 3.00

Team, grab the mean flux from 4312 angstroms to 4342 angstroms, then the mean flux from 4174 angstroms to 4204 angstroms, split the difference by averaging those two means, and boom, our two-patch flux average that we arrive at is 1.24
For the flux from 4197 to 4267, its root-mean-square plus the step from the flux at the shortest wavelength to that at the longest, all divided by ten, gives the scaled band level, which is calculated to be 0.143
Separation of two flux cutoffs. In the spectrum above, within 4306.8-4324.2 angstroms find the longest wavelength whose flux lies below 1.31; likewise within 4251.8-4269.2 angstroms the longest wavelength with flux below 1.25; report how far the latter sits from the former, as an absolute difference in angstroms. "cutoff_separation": 60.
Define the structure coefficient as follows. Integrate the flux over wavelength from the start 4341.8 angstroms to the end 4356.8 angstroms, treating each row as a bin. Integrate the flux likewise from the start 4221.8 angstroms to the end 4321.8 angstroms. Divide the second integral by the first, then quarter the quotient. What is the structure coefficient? 1.73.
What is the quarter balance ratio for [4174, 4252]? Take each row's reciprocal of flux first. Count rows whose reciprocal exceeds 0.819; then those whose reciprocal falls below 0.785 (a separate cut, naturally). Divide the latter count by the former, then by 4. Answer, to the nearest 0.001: 0.364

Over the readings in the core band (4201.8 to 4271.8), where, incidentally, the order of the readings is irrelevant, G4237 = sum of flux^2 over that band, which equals 49.7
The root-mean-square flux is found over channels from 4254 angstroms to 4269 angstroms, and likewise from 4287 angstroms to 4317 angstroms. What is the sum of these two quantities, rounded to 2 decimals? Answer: 2.48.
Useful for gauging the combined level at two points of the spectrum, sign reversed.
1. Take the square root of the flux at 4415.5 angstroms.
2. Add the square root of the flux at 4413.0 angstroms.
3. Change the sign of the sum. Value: -2.37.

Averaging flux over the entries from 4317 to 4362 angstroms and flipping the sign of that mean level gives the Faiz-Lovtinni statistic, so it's -1.27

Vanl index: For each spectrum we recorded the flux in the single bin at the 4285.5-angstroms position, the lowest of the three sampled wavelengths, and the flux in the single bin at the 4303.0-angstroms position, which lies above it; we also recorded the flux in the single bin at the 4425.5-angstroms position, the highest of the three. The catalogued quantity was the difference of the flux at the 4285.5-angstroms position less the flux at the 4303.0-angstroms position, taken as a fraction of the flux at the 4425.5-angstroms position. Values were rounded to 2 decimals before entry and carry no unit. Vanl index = 0.11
